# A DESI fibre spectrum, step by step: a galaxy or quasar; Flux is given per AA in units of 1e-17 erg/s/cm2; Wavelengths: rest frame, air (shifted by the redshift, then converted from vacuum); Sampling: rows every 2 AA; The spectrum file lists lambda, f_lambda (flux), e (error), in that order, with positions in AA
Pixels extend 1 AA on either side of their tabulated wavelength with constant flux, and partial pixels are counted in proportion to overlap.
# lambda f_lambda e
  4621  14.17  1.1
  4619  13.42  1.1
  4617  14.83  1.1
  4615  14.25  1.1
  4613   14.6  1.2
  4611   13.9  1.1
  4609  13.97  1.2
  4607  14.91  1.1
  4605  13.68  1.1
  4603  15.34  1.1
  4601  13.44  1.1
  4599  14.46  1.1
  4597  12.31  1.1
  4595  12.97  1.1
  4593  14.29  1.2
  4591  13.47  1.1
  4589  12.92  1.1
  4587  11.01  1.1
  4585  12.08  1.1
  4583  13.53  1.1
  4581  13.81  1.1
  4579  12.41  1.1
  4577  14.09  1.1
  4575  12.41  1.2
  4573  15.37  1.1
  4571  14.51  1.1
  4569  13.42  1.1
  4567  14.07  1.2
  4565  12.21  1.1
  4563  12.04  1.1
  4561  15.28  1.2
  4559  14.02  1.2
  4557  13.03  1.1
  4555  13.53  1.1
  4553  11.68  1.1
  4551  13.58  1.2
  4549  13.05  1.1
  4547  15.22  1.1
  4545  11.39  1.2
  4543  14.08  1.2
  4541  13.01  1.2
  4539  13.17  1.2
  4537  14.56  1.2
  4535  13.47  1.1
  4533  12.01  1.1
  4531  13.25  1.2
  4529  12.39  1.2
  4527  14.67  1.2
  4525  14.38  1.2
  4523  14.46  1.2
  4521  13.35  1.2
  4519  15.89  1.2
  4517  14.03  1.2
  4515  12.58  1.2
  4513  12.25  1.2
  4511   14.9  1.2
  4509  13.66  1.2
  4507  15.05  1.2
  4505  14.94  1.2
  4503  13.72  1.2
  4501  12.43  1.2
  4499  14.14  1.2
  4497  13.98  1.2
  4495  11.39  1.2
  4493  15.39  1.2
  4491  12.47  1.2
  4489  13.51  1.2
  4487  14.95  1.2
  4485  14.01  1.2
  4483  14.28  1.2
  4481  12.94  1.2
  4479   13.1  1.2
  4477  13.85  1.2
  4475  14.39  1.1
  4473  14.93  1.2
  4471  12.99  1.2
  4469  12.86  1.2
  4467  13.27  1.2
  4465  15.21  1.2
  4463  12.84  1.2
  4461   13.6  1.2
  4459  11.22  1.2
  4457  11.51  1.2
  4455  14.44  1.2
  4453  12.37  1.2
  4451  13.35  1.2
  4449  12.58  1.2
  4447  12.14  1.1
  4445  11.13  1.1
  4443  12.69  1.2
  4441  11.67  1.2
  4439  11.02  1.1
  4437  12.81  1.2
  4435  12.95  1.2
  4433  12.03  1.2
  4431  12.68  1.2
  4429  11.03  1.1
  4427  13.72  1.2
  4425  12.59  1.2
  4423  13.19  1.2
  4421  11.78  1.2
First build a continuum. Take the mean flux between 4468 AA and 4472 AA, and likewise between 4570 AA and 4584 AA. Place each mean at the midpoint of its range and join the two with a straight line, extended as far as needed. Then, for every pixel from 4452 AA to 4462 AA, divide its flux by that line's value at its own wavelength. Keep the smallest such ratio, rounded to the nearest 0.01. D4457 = 0.87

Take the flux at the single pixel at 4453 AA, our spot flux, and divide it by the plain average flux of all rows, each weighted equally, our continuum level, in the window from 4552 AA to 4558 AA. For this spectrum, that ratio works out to 0.97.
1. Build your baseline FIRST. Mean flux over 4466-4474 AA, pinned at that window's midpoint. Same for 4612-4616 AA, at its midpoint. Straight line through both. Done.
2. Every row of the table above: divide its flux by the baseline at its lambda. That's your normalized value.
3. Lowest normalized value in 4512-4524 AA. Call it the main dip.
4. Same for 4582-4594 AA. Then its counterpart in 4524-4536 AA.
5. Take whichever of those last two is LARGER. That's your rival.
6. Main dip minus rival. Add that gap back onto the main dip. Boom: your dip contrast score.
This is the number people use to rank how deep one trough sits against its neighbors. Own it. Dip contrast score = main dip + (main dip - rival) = 0.91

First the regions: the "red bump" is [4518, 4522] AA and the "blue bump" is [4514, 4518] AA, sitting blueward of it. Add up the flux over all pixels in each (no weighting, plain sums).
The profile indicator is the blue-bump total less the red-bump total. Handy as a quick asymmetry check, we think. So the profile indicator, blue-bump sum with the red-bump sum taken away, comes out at -2.6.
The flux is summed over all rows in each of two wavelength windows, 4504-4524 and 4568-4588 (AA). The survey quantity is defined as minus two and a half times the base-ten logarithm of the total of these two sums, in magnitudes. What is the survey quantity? -6.09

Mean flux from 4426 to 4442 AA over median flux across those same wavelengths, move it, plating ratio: 0.991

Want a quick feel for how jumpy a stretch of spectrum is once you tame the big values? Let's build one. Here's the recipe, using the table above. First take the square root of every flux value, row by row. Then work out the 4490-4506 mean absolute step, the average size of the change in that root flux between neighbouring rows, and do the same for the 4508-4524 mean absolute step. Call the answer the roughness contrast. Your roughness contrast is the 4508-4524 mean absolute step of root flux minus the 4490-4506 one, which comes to -0.06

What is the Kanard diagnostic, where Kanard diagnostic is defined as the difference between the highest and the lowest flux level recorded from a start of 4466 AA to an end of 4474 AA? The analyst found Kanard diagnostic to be 2.1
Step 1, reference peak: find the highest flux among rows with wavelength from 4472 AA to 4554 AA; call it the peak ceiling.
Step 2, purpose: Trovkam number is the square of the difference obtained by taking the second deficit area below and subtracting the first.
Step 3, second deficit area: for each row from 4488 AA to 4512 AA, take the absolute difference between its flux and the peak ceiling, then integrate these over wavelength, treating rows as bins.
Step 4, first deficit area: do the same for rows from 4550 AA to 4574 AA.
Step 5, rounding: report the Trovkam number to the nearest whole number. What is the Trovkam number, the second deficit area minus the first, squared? 32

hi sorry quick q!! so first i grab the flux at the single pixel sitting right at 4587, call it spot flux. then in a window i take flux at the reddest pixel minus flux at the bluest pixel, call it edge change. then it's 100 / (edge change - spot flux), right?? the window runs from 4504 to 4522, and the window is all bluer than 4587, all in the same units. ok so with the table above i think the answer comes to -7.9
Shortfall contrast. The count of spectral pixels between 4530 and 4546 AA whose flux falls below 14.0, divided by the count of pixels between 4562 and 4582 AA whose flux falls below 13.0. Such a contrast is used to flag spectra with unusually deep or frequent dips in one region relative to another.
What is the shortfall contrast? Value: 1.5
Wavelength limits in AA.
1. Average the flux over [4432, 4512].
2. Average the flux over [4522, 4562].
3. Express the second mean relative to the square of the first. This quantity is 0.077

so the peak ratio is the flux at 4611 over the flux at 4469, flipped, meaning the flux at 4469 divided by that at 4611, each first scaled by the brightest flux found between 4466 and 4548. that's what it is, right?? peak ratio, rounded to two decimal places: 0.93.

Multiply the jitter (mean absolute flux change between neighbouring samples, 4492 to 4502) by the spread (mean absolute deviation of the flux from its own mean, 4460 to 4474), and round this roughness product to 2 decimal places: 1.69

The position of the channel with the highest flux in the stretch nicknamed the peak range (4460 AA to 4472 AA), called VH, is 4465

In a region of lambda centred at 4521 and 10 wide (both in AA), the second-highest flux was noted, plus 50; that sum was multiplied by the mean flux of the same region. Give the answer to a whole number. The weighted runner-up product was 930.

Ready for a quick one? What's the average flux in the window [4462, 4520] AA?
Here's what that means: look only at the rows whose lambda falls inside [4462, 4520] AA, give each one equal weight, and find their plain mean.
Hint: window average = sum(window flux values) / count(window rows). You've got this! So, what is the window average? 13.8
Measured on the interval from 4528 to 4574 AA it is 13.4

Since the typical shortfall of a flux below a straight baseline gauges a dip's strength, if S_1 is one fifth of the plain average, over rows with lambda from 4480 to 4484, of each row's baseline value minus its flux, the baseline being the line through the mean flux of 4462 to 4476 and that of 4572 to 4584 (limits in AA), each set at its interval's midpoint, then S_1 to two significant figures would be 0.031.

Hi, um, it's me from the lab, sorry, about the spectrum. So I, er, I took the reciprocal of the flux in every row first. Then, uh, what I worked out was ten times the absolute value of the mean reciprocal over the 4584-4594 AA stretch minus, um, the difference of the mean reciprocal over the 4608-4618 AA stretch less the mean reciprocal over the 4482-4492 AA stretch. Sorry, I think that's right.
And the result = 0.816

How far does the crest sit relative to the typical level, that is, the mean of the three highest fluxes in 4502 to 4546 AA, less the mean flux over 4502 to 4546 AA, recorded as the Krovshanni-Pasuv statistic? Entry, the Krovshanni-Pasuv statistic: 1.60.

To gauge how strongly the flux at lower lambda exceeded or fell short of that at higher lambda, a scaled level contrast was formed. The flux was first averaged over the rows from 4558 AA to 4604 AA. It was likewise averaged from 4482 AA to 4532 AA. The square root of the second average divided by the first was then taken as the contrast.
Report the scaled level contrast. 1.01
